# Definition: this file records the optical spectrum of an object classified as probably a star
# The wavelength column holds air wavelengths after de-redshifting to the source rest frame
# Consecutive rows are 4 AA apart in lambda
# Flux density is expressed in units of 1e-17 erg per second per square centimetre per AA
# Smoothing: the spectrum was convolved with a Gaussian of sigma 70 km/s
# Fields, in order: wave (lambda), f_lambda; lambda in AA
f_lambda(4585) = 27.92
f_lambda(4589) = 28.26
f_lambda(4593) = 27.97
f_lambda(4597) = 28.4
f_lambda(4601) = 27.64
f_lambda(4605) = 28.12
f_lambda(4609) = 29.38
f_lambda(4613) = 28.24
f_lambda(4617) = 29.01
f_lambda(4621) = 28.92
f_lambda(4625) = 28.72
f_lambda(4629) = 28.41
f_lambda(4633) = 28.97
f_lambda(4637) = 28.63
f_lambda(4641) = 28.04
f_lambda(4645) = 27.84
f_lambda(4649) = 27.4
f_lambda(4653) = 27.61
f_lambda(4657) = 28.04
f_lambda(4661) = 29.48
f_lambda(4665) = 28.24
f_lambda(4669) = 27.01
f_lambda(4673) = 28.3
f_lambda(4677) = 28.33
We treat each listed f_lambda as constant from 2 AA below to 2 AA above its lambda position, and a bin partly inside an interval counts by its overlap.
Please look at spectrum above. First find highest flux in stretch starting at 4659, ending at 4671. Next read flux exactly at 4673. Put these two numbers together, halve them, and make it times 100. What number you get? 2889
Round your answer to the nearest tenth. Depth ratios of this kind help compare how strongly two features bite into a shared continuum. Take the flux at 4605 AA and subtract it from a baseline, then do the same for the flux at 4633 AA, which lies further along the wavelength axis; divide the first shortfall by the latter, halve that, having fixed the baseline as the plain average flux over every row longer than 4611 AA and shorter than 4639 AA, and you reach -1.1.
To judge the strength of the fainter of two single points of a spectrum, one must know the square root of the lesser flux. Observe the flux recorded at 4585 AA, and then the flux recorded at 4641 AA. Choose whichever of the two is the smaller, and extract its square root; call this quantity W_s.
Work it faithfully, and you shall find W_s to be 5.28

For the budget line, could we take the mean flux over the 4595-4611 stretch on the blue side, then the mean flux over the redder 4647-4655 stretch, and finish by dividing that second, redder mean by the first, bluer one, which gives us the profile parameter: 0.97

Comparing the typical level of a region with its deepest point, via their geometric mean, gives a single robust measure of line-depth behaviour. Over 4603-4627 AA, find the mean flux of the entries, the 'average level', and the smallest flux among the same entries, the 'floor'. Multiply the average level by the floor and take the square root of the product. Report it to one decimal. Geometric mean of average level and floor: 28.4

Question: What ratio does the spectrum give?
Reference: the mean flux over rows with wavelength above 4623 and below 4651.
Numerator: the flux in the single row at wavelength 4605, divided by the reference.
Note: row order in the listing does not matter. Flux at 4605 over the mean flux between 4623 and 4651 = 0.99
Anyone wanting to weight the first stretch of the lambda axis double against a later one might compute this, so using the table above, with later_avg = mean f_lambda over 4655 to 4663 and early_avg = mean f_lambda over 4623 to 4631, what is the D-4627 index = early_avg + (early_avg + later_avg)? 85.9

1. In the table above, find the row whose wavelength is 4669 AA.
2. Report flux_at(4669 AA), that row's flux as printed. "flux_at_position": 27.01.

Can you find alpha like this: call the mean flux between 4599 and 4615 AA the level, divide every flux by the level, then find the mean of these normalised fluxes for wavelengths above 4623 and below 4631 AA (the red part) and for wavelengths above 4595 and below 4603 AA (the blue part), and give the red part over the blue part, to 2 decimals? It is 1.02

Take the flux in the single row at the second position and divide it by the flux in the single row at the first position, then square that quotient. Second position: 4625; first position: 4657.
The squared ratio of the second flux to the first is 1.05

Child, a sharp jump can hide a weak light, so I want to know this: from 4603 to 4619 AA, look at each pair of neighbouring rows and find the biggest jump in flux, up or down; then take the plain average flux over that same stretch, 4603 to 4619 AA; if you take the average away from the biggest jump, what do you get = -27.4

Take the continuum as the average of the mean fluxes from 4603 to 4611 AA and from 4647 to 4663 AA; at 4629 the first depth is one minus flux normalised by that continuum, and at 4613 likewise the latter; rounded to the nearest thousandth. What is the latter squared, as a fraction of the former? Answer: 0.046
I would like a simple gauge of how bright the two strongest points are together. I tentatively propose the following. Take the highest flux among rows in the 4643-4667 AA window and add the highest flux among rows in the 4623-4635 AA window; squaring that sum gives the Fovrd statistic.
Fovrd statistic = 3416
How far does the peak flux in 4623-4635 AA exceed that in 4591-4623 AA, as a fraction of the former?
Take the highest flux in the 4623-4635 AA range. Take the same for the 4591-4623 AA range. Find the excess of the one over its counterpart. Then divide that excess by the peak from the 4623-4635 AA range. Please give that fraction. -0.01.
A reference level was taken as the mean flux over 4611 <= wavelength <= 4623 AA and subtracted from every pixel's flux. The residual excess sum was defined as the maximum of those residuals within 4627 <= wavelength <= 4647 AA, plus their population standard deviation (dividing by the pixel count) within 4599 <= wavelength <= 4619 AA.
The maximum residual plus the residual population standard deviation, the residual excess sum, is 0.9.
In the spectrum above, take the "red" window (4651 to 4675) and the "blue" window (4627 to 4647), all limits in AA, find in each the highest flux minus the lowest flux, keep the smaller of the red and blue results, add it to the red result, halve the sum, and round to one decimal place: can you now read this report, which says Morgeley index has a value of 1.8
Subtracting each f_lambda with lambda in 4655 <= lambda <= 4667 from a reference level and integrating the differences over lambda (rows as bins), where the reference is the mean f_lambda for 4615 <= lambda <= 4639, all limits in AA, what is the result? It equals 2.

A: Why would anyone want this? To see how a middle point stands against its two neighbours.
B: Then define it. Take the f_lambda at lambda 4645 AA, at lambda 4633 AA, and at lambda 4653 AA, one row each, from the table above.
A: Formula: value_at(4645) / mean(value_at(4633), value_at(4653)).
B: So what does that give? 0.98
